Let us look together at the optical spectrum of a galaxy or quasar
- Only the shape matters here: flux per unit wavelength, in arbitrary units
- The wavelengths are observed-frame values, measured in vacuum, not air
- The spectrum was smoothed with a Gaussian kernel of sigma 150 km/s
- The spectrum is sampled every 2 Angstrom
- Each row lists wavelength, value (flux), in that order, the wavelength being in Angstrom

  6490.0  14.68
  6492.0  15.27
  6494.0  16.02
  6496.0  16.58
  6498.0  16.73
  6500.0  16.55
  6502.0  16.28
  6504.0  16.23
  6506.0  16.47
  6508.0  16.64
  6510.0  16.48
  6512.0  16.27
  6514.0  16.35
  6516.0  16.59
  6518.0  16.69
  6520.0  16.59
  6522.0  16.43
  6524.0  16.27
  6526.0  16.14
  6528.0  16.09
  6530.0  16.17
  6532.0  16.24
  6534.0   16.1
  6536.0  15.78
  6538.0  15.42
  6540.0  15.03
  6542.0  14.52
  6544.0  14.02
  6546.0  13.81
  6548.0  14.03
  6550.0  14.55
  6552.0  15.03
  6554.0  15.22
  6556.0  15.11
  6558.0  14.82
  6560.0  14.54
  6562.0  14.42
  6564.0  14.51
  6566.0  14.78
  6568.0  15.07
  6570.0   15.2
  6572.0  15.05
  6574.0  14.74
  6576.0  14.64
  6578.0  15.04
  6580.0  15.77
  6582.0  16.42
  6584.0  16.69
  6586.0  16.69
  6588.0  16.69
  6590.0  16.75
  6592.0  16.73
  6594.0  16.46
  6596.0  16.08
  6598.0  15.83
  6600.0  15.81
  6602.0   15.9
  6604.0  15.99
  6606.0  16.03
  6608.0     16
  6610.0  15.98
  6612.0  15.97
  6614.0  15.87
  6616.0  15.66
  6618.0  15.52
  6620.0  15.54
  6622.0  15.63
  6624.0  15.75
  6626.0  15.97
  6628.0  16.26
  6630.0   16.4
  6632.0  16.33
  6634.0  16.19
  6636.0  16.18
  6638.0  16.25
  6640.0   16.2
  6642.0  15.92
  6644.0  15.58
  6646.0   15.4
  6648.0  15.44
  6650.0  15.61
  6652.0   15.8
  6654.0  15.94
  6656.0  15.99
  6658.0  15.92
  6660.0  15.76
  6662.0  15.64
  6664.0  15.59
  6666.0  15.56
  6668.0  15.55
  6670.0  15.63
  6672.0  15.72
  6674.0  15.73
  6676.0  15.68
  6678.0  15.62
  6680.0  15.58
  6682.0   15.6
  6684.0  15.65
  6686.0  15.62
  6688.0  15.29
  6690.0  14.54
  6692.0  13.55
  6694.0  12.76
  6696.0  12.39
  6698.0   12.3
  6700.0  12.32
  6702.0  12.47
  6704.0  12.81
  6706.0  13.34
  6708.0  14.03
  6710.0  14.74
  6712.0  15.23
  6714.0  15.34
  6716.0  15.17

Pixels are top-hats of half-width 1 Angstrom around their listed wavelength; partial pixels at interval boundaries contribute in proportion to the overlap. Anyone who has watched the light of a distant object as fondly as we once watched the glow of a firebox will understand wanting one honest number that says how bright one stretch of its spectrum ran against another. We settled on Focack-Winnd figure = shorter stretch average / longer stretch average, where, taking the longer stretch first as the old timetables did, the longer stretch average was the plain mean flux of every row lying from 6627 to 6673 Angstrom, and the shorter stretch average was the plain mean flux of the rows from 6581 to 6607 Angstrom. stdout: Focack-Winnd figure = 1.03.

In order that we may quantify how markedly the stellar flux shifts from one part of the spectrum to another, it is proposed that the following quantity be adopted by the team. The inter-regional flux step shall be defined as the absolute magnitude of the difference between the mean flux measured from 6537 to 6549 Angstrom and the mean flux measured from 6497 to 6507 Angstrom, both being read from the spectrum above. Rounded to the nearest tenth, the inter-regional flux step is 2.0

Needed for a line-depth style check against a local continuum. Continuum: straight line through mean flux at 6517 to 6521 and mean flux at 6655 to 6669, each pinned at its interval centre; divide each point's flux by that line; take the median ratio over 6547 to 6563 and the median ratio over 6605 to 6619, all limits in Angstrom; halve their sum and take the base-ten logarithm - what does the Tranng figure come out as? -0.024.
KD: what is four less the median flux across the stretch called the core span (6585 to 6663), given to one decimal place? -12.0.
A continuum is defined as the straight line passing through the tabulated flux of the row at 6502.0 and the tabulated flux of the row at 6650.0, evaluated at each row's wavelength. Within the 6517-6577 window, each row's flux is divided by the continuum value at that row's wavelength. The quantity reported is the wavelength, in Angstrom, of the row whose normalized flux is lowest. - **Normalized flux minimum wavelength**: 6546.0 Angstrom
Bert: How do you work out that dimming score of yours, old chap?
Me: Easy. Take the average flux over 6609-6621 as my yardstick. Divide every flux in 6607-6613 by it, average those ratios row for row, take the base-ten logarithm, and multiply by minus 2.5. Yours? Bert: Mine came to -0.016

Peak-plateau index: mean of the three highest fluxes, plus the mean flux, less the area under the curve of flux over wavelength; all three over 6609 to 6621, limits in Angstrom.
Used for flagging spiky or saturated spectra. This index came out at -157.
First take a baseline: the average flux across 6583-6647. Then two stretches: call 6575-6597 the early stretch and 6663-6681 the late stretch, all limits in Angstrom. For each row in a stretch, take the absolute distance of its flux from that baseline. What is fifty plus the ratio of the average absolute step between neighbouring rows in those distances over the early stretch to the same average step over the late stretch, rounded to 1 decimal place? 54.7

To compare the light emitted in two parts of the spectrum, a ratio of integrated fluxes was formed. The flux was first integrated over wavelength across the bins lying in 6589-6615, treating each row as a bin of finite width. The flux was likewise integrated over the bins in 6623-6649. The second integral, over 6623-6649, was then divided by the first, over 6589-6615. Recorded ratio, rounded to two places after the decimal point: 0.99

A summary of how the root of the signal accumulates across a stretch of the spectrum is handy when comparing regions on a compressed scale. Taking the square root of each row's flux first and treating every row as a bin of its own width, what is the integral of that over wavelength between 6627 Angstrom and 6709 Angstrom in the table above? 319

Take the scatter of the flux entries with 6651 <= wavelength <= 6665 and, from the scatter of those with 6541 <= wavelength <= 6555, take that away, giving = 0.4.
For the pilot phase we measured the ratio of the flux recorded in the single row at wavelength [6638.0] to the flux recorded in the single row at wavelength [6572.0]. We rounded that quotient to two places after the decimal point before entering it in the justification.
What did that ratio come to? 1.08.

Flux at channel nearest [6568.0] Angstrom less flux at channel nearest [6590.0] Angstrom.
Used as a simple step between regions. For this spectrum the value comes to -1.7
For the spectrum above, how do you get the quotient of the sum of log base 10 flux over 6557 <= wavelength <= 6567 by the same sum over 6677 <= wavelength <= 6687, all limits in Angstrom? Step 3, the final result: 0.98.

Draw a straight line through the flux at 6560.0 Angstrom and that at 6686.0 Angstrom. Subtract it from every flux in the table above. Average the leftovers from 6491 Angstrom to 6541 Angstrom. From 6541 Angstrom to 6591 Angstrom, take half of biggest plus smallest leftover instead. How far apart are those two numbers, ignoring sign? 1.4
